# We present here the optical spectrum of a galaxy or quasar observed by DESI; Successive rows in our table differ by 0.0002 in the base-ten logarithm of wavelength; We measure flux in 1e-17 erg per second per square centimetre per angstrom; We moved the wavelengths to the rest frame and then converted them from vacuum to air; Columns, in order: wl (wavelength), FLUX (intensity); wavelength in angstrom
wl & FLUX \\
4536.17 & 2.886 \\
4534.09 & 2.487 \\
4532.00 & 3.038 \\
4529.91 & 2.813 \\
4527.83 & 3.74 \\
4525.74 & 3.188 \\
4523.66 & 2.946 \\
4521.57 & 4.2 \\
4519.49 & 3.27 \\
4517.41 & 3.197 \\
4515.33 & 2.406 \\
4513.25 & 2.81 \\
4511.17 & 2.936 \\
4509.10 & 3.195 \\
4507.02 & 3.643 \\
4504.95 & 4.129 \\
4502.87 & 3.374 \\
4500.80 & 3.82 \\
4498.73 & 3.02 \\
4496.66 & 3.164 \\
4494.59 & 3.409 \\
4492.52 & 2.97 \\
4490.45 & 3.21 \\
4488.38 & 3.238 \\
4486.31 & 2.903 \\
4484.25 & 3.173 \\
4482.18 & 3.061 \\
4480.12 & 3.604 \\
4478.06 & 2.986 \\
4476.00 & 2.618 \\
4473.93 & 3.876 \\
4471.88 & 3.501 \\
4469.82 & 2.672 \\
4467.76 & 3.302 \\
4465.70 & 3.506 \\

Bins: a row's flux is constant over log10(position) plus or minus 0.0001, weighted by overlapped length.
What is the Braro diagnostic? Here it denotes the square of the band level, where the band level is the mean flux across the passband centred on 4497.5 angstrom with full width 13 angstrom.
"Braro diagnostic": 11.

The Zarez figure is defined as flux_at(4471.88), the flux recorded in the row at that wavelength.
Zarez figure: 3.501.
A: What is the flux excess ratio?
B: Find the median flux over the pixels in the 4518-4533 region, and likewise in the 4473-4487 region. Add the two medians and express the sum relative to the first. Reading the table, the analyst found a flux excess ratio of 1.96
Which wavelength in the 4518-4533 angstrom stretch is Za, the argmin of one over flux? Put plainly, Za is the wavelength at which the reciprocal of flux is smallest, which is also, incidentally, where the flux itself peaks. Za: 4521.57 angstrom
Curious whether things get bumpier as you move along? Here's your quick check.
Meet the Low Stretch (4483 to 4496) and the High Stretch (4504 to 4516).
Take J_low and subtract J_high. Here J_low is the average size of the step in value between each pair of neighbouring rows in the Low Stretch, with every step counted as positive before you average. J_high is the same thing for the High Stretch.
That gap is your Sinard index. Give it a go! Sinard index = -0.1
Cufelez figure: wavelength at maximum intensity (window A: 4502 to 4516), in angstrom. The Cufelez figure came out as 4504.95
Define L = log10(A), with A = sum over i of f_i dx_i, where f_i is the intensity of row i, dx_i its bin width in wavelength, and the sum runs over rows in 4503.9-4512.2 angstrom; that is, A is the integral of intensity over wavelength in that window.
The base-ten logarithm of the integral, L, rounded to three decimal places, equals 1.460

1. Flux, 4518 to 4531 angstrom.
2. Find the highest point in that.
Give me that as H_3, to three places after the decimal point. 4.200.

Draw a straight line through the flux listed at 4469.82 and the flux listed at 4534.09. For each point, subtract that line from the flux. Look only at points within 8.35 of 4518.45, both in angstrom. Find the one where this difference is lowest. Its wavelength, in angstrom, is 4515.33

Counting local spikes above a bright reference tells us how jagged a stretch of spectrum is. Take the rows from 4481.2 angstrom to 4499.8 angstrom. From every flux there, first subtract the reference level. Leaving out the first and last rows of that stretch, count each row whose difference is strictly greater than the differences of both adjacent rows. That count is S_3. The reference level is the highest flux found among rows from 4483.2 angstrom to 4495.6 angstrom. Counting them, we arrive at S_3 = 3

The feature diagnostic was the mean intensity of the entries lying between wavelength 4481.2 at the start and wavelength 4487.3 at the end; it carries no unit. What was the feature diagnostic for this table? 3.05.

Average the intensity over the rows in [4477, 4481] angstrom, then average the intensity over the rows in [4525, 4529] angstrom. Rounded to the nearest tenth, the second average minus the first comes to 0.2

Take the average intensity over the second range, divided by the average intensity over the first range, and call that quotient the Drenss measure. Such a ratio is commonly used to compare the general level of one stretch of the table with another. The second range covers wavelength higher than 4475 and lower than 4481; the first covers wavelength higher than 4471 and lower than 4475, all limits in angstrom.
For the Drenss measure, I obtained 0.83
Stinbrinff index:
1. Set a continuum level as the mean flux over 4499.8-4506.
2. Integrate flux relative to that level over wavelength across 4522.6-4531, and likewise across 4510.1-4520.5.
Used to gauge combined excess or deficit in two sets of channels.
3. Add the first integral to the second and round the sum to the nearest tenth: -13.9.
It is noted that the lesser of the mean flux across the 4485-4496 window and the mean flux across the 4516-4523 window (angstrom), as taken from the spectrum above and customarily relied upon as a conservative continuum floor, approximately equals 3.15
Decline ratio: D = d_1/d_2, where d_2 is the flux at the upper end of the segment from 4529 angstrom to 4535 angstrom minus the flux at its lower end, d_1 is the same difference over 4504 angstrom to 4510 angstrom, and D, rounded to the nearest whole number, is 3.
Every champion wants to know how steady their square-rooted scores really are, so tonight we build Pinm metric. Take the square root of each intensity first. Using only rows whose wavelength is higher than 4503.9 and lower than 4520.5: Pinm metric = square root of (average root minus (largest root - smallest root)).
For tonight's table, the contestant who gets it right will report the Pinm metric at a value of 1.14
